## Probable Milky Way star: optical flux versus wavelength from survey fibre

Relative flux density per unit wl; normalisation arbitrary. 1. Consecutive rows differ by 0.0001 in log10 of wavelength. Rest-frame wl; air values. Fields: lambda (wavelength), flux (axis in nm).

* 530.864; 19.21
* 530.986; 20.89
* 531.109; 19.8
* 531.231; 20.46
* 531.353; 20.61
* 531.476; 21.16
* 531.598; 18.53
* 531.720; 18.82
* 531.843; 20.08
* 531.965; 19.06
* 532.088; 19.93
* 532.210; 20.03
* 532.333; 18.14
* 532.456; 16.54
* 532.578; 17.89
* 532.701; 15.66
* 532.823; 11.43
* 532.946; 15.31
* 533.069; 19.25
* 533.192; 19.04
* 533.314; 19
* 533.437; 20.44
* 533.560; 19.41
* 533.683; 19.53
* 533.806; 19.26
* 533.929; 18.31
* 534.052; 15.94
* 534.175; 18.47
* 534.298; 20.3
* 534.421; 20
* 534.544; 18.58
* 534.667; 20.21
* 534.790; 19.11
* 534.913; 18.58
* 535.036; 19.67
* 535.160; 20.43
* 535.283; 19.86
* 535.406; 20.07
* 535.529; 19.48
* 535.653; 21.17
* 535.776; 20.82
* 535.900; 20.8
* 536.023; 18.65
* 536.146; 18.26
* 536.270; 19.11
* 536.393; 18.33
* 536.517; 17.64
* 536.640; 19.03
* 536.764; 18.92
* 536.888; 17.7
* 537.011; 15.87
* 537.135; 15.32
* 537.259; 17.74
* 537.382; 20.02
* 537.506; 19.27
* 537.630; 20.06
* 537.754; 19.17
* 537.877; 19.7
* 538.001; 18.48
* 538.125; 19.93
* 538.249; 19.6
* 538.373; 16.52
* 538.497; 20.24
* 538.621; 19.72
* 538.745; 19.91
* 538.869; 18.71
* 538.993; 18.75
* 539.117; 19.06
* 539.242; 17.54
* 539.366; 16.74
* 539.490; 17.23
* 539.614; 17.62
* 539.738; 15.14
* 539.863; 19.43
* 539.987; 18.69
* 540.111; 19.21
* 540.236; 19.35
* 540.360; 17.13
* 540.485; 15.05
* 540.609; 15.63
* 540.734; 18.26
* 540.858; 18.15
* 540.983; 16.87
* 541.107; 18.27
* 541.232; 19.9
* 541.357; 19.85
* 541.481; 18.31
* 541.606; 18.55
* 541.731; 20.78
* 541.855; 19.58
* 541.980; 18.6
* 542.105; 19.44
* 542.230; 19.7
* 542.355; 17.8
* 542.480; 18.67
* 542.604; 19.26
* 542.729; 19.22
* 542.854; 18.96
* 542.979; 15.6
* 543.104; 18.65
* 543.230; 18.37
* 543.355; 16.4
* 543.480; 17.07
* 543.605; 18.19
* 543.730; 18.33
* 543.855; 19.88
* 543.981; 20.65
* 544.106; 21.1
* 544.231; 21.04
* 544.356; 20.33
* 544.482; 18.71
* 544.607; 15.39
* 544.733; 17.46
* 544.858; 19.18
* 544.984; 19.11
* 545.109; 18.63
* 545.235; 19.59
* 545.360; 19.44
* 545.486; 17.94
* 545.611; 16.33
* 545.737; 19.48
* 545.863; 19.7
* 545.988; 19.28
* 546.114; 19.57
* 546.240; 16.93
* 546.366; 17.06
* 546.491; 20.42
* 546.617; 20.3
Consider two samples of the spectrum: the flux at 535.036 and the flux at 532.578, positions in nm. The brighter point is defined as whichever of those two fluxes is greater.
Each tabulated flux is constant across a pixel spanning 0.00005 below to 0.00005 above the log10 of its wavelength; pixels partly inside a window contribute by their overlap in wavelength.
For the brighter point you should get 19.7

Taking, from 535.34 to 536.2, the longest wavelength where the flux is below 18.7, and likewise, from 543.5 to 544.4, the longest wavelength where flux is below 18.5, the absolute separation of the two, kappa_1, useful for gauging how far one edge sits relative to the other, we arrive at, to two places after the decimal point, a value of 7.58 nm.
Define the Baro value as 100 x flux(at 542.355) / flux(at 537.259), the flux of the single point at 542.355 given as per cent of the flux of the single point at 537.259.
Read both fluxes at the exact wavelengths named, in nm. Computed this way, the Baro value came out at 100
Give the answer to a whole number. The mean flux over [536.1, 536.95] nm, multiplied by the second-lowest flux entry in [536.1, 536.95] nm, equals 326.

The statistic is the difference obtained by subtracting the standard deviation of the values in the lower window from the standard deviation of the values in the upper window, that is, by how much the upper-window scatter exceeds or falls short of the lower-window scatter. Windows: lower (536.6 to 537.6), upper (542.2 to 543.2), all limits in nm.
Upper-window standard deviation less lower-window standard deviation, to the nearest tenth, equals -0.4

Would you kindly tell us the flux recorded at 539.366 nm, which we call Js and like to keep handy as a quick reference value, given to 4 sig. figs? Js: 16.74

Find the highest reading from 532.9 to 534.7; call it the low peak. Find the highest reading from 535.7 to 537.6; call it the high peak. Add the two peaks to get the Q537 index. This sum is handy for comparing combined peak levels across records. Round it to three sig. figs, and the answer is 41.3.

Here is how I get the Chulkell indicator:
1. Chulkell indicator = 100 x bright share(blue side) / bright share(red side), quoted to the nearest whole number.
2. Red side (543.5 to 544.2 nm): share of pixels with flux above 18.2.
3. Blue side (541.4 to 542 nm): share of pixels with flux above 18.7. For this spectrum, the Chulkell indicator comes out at 50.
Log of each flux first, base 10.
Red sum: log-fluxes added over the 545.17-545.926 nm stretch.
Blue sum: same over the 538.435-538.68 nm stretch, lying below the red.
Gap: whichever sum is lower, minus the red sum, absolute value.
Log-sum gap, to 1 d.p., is 5.0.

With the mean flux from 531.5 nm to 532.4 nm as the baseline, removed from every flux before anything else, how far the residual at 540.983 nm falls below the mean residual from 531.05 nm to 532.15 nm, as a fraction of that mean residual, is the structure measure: 5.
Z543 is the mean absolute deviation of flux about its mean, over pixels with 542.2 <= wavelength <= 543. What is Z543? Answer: 1.00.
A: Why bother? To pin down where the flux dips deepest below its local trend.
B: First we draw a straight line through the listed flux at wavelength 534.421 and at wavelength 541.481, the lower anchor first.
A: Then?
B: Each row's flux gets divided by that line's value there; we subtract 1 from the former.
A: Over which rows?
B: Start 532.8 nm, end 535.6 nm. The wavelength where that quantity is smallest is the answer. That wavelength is 532.823 nm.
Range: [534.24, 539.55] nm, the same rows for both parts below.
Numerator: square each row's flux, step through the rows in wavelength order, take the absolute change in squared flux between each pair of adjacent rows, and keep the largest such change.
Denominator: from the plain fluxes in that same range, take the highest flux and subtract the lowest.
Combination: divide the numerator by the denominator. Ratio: 23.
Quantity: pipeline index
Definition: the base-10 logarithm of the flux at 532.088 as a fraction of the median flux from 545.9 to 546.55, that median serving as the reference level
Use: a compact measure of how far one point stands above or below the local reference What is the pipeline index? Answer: 0.014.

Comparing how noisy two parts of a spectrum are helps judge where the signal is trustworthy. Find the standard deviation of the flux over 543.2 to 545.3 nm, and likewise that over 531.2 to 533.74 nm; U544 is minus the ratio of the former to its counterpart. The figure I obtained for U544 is -0.71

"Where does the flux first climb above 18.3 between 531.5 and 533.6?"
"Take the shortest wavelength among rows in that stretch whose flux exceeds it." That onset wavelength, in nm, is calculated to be 531.598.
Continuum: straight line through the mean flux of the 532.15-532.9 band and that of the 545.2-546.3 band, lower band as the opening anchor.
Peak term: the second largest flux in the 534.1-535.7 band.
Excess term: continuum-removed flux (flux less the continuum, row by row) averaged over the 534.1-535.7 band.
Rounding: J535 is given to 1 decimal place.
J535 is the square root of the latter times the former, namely 7.4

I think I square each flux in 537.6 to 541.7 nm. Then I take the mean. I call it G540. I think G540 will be 340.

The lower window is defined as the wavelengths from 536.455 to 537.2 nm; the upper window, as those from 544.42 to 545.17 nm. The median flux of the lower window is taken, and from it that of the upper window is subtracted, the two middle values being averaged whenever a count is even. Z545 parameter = -1.0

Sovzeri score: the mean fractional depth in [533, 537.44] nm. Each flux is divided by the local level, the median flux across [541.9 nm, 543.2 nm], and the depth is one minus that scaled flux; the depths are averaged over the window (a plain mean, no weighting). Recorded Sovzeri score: -0.010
